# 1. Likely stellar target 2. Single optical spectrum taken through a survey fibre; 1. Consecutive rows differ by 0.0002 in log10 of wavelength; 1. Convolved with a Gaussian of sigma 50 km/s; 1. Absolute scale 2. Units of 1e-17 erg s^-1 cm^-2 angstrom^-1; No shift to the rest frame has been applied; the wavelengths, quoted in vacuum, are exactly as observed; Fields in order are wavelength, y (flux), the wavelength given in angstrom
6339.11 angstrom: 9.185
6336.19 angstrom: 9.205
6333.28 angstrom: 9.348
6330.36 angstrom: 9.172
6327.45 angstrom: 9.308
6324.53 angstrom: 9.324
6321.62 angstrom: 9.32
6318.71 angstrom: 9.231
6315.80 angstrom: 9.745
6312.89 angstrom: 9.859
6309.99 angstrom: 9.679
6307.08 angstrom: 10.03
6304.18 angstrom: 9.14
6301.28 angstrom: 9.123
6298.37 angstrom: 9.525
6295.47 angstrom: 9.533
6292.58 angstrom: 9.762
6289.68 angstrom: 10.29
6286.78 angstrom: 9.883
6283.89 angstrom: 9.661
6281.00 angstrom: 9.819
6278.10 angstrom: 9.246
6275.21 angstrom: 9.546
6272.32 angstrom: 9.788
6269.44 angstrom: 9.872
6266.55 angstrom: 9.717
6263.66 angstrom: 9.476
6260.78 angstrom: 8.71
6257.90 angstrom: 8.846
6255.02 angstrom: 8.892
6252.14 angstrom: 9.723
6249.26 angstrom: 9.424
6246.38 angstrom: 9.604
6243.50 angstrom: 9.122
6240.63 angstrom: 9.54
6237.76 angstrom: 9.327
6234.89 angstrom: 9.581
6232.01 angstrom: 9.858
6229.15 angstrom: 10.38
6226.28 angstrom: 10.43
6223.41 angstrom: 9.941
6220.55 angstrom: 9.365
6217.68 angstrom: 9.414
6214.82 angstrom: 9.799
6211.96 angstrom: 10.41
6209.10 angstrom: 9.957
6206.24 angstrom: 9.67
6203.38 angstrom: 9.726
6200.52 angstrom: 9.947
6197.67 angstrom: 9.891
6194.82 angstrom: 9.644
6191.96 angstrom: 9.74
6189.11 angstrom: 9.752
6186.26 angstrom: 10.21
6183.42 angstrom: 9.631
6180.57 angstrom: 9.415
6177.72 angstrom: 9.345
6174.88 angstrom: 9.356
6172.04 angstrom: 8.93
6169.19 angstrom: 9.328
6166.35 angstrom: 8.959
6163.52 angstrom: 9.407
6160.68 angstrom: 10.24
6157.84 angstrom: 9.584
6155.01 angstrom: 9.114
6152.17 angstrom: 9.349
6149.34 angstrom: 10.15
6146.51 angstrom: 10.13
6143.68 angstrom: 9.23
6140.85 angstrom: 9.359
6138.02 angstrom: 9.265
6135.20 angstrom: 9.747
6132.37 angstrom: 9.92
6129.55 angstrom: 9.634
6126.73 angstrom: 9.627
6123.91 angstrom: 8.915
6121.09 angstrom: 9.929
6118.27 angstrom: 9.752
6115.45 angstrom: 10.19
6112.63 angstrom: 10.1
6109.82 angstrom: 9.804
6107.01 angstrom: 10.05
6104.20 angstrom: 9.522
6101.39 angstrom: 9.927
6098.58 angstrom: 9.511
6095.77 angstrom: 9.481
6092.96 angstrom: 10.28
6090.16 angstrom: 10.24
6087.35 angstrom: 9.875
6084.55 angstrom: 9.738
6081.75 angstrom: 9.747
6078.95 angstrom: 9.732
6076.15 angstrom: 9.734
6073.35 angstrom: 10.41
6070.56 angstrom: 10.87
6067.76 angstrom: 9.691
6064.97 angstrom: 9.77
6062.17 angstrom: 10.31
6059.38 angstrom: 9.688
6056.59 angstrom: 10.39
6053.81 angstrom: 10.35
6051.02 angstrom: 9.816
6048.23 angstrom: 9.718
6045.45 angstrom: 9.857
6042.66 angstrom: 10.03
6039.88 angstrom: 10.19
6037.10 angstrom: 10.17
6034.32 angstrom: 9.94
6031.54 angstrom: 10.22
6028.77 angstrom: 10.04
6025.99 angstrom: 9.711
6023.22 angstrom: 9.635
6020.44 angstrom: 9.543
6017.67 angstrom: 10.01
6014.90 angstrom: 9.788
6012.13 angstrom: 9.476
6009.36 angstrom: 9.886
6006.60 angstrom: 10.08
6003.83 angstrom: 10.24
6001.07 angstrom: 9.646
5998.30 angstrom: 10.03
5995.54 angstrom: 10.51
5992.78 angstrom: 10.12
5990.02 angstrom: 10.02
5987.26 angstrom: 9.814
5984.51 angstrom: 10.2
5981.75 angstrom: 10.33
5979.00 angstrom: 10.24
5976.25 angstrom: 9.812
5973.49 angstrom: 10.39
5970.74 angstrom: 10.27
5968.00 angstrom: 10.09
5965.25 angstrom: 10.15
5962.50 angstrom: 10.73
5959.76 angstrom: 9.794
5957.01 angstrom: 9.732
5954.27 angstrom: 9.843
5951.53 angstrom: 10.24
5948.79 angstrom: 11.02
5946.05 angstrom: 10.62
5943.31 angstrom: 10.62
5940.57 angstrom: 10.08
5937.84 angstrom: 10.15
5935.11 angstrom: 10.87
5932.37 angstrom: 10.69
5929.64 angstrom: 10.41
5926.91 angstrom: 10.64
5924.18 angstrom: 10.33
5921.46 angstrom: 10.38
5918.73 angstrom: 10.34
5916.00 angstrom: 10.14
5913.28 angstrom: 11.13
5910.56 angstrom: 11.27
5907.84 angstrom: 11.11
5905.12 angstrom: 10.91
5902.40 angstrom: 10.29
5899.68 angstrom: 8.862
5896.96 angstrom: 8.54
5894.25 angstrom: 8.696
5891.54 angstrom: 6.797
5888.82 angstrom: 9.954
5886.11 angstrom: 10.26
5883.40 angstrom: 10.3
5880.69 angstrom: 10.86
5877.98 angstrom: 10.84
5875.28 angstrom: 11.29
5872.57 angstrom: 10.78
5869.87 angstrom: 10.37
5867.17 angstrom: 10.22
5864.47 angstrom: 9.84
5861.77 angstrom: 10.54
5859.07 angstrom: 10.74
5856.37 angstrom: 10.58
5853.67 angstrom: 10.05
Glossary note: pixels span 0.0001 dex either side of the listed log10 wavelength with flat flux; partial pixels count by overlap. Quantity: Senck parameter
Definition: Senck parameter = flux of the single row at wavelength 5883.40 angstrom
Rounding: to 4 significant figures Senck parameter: 10.30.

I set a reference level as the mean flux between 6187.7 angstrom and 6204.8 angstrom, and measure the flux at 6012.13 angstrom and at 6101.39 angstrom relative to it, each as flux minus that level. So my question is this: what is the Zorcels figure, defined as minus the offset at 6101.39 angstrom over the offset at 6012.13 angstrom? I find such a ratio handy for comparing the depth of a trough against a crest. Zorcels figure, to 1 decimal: 0.5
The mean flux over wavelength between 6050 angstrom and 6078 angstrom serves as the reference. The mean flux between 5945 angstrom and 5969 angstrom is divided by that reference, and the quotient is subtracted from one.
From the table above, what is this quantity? -0.01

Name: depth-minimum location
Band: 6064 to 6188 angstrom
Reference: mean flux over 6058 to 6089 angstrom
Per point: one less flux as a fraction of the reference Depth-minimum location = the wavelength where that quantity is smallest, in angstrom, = 6070.56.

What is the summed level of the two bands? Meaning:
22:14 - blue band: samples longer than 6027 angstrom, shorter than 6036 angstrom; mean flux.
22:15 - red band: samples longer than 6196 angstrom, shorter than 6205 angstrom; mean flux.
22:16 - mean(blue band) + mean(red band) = 19.9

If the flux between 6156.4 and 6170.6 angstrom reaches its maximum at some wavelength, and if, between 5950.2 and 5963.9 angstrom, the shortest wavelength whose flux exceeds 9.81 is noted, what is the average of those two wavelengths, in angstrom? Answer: 6056.1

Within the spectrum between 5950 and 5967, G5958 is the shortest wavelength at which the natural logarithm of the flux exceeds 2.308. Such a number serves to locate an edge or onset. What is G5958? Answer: 5951.53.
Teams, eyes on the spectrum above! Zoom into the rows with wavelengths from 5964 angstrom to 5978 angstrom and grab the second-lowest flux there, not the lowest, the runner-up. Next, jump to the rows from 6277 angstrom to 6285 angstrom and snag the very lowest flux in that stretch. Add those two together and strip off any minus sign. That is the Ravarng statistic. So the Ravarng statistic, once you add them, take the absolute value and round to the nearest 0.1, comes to 19.3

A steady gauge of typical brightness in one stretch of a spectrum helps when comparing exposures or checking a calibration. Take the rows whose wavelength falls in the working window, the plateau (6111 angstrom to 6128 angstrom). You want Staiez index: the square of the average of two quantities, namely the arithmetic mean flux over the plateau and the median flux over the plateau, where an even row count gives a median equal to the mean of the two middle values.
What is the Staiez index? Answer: 96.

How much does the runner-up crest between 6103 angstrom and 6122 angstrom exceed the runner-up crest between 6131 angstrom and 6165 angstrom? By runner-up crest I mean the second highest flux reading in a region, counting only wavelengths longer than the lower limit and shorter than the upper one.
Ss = -0.05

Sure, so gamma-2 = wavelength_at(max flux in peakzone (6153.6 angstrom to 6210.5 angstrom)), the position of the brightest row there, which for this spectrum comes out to 6160.68 angstrom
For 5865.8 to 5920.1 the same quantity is 5875.28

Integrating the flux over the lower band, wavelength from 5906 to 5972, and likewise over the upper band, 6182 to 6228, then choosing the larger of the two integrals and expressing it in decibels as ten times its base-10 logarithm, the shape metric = 28.4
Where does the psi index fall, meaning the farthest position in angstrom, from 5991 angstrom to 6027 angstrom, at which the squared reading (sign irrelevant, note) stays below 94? 6023.22 angstrom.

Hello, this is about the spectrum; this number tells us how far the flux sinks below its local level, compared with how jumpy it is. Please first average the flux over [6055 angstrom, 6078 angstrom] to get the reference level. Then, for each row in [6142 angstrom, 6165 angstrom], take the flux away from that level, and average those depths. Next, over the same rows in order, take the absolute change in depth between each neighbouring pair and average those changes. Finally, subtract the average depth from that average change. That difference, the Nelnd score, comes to 0.10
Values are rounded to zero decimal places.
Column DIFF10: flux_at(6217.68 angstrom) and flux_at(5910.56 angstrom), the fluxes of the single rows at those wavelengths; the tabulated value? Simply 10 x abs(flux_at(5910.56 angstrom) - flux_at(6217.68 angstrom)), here 19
